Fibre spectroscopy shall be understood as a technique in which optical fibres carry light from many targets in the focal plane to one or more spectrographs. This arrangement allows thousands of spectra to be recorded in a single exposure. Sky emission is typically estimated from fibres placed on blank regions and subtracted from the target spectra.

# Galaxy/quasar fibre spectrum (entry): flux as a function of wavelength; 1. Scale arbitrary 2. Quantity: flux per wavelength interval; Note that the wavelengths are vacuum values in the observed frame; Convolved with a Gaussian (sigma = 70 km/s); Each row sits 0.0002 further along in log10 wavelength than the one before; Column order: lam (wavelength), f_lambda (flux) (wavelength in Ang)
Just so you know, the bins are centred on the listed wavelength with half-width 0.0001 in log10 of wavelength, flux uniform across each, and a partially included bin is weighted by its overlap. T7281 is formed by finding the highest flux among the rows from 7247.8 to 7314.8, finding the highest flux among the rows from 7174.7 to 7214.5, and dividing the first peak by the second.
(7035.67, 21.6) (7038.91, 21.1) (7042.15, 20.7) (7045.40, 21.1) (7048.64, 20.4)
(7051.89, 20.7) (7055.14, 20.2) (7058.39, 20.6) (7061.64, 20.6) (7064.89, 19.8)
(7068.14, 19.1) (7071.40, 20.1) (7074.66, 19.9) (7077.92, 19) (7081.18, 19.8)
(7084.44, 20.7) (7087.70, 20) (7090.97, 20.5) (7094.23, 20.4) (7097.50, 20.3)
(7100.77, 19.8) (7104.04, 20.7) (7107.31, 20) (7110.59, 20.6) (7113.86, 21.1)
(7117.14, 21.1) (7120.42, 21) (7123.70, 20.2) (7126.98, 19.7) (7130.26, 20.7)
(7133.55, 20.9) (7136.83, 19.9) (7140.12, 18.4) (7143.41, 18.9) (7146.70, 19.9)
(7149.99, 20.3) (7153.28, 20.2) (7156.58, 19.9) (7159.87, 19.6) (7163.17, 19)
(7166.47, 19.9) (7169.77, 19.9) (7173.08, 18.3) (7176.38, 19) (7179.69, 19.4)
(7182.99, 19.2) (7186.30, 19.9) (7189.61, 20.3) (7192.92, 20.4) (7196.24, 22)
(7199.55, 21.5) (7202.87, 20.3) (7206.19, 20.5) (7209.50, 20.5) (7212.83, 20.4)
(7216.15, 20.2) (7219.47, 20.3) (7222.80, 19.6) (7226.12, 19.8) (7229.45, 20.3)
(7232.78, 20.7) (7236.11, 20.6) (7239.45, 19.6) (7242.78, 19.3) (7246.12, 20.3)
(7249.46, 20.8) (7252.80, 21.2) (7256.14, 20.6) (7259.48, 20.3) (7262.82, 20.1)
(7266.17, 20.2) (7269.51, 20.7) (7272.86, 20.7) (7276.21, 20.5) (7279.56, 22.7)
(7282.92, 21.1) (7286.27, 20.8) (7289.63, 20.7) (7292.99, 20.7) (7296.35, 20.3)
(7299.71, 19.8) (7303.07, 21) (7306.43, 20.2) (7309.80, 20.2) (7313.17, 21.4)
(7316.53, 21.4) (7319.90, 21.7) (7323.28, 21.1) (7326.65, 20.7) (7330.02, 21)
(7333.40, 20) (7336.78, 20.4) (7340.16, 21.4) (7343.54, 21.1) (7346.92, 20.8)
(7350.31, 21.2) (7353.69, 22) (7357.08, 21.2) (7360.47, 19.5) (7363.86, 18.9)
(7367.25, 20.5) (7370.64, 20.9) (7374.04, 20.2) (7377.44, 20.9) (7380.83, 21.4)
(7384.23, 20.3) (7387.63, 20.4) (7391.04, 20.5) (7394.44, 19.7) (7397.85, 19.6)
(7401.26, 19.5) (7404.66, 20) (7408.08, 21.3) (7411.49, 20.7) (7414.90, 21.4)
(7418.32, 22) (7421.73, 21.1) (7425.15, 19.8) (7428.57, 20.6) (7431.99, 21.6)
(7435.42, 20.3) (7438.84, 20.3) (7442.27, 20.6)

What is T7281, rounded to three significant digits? 1.03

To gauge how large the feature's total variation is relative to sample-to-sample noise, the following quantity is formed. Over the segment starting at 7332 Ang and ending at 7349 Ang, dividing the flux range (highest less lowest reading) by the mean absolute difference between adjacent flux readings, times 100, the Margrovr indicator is 280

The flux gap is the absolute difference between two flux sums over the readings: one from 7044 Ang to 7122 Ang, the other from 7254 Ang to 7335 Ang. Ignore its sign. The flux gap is 10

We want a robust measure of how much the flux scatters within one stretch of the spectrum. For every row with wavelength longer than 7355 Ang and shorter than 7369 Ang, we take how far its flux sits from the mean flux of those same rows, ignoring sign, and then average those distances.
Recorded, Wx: 0.8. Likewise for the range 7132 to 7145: 0.9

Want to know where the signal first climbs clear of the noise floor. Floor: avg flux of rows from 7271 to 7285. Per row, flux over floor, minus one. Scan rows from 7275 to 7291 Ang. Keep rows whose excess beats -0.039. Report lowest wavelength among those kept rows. 7276.21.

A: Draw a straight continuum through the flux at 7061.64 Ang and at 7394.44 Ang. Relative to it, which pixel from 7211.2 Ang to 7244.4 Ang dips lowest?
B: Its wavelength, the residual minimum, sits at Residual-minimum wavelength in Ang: 7242.78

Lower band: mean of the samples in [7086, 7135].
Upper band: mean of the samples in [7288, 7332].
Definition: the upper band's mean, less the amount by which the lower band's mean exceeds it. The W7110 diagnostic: 21.10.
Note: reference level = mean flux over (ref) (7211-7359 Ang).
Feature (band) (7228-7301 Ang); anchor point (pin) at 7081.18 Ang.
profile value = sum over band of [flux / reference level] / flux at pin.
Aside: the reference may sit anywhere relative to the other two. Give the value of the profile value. 1.1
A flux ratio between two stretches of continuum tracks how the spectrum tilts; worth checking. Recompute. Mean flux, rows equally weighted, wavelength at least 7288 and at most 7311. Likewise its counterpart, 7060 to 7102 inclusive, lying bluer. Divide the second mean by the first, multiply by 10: 9.8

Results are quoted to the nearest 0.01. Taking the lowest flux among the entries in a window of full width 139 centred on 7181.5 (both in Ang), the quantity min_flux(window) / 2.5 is 7.32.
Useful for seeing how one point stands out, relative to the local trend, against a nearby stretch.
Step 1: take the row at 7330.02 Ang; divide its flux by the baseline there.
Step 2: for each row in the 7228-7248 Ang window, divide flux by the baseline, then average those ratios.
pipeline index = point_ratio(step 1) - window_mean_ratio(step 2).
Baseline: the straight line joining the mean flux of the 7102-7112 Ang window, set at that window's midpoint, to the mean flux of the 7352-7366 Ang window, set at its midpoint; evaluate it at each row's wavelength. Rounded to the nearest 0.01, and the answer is 0.04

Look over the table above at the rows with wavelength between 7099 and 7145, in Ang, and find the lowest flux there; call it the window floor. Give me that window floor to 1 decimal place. 18.4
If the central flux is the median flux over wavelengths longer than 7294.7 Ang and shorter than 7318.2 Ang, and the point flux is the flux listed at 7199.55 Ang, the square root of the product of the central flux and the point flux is 20.9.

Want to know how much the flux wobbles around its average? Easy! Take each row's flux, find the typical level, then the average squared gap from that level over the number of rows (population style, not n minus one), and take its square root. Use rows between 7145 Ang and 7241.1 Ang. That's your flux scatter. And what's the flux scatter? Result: 0.72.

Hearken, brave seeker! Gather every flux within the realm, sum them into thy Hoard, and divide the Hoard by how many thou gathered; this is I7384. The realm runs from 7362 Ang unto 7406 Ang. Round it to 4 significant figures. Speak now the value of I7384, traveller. 20.22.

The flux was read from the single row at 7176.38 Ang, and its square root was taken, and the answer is 4.36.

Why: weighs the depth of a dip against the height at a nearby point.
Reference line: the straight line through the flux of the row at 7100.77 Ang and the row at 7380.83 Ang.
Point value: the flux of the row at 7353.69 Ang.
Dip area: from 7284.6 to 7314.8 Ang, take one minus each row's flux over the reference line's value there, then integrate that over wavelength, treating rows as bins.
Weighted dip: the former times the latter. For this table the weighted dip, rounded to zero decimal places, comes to 12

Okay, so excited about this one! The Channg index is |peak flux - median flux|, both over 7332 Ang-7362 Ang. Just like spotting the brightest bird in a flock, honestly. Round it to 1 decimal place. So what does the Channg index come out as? 0.9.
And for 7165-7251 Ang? 1.7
